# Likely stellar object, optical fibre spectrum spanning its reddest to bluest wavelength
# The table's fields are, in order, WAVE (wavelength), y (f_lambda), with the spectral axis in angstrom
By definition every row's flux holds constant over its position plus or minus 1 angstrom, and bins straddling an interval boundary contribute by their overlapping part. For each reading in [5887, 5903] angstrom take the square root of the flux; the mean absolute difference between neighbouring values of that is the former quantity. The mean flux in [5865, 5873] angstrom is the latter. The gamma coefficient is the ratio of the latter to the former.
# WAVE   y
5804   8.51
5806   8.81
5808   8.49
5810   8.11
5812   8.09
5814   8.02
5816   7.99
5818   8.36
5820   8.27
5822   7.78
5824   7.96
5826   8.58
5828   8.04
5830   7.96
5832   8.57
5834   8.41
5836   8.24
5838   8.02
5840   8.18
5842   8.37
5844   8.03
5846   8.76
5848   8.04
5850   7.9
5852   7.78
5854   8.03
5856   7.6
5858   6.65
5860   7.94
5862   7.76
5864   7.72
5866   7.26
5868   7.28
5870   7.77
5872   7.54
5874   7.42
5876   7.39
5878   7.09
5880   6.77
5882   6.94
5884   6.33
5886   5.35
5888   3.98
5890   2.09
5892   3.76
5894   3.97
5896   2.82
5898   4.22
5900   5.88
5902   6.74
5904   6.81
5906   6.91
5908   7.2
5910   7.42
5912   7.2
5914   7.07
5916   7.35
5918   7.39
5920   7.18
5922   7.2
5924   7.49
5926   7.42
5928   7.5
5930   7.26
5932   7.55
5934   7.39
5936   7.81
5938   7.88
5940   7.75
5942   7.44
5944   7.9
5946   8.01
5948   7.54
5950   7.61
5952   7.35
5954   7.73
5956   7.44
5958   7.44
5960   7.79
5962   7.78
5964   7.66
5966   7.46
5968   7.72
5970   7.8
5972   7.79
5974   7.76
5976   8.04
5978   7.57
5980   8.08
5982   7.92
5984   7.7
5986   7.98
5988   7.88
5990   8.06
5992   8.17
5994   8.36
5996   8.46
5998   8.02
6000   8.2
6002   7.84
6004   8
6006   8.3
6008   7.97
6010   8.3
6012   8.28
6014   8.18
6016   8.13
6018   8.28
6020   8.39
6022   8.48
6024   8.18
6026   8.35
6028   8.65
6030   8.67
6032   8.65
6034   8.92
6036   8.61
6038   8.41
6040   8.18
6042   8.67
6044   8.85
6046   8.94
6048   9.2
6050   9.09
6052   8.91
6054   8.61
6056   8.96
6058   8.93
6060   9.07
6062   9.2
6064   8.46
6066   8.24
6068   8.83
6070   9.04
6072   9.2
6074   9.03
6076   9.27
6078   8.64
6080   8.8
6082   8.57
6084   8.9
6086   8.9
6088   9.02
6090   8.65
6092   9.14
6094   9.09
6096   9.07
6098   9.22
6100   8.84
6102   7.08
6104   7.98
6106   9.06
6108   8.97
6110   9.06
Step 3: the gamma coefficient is 22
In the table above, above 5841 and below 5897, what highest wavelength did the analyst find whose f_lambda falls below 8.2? 5896 angstrom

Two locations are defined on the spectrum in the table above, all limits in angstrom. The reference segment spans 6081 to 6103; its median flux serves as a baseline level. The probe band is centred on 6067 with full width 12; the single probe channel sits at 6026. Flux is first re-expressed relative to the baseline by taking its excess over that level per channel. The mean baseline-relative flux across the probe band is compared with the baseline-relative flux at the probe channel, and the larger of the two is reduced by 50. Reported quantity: -50.07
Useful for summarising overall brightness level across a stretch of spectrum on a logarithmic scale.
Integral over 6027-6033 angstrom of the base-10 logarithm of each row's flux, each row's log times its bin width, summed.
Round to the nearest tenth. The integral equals 5.6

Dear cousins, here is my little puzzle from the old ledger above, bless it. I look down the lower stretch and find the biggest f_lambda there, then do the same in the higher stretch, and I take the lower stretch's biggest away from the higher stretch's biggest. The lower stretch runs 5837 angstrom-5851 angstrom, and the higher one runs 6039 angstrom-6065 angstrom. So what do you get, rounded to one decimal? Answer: 0.4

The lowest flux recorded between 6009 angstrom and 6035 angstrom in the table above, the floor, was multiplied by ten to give 81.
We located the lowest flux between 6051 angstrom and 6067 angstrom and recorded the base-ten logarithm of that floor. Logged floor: 0.92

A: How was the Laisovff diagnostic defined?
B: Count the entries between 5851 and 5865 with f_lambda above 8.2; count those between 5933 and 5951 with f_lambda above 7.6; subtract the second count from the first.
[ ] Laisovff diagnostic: -6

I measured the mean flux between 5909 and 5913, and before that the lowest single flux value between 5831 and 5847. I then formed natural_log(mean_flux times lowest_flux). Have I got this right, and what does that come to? 4.07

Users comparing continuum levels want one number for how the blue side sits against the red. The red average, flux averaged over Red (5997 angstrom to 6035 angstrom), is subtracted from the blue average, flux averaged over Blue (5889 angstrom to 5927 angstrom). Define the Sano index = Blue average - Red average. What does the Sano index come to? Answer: -2.2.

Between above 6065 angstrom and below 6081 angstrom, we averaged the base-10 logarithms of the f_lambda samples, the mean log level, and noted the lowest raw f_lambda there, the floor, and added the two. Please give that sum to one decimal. 9.2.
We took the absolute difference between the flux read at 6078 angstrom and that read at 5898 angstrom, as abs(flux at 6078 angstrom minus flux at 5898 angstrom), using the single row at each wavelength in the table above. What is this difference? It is 4.4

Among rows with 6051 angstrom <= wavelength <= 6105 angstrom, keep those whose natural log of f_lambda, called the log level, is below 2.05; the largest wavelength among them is 6102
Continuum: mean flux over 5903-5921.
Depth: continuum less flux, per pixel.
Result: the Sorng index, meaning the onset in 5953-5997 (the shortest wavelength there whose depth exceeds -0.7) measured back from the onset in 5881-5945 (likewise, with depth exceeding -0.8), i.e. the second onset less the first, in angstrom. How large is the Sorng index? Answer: -72 angstrom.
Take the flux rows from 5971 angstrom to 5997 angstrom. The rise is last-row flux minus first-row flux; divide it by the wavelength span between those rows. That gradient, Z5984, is 0.028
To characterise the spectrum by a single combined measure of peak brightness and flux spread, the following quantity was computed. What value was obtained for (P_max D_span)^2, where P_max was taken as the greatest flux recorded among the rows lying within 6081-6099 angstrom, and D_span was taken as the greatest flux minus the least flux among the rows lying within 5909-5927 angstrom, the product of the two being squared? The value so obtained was 15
